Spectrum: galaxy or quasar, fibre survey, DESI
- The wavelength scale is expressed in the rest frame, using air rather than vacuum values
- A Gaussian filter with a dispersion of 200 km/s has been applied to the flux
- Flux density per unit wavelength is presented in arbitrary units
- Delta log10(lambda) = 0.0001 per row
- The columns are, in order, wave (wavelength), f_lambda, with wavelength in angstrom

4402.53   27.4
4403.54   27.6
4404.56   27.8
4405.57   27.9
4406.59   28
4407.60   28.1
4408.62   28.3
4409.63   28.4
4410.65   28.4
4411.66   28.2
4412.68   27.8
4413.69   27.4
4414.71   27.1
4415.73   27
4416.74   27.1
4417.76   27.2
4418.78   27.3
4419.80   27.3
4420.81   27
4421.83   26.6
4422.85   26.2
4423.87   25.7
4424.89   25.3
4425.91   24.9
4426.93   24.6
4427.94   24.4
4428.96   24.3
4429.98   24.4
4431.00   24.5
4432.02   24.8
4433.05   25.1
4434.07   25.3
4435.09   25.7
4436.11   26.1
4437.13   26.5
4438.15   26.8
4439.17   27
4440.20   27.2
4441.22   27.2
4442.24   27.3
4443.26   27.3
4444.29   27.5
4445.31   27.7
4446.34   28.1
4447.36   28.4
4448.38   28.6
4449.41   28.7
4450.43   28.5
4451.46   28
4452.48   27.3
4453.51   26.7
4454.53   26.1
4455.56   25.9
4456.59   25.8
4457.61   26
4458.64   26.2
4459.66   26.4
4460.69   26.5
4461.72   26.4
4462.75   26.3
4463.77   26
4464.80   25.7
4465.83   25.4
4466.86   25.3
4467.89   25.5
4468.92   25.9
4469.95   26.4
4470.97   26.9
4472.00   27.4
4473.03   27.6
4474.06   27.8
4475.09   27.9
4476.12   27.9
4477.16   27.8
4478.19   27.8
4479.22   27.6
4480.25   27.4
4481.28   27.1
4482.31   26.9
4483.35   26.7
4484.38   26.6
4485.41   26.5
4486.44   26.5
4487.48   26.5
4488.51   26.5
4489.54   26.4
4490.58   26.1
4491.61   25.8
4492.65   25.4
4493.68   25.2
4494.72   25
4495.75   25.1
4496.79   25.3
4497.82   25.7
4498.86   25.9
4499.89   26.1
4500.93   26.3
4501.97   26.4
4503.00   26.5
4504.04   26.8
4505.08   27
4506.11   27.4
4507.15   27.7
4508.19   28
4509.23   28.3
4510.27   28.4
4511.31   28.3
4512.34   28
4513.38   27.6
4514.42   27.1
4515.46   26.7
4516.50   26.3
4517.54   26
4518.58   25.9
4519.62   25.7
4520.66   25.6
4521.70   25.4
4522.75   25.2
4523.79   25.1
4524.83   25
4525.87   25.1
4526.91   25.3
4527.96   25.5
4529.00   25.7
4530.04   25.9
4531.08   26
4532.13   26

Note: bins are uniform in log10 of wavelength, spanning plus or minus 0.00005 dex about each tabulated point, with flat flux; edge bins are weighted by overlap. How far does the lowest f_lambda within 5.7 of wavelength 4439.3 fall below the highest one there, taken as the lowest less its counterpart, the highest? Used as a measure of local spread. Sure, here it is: -2.2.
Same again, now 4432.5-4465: -3.6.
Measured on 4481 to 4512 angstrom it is -3.4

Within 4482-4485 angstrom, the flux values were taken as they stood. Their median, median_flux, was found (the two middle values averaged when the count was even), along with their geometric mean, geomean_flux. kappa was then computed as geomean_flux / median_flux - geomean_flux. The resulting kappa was -25.7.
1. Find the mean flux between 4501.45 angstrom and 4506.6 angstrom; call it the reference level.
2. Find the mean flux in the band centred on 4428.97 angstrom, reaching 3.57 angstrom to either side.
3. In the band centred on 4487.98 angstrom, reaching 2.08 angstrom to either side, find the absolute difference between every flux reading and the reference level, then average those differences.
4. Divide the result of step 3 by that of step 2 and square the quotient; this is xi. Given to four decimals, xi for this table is 0.0002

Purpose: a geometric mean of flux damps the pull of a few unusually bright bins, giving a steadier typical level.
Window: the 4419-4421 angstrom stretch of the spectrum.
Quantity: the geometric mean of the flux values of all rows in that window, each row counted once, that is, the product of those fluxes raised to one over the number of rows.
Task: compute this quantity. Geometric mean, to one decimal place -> 27.1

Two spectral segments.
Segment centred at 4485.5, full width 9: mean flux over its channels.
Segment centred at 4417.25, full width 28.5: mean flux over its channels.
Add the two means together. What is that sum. 53.4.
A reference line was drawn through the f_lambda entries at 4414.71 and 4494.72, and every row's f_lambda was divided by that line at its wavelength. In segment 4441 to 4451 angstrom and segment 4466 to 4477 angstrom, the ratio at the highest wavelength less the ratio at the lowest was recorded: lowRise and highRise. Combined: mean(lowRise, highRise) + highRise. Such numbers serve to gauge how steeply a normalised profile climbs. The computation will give 0.20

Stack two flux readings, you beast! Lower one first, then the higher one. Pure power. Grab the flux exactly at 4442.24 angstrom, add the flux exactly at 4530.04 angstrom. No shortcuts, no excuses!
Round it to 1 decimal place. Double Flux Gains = 53.2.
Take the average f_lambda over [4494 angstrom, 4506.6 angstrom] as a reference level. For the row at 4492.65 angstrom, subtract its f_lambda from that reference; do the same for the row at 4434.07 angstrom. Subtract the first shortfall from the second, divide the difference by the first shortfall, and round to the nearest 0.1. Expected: 0.1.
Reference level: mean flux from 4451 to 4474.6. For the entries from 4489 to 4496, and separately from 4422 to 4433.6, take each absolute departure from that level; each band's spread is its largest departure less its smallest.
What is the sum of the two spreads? 3.30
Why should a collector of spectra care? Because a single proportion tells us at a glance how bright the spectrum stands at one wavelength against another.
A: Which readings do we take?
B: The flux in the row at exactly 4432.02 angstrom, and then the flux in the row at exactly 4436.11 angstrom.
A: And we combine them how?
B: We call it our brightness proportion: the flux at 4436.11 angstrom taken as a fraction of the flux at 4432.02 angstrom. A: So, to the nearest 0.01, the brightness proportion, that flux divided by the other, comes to 1.05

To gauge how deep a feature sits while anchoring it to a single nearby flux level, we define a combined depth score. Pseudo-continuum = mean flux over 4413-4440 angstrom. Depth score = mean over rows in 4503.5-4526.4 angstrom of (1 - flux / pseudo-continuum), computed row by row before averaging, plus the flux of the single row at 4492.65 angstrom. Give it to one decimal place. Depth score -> 25.4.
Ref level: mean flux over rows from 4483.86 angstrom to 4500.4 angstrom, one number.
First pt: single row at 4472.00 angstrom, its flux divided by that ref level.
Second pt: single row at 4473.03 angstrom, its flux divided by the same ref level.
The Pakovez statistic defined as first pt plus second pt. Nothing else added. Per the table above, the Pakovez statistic 2.12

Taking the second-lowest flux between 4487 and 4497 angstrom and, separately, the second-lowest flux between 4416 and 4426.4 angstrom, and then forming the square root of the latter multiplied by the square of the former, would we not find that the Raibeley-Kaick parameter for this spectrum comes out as 126.3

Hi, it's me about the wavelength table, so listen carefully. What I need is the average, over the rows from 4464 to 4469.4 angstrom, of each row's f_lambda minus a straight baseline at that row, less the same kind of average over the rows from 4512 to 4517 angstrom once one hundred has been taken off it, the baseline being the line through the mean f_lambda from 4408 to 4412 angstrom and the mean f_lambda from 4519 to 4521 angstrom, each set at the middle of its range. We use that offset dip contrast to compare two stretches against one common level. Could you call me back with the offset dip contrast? 97.3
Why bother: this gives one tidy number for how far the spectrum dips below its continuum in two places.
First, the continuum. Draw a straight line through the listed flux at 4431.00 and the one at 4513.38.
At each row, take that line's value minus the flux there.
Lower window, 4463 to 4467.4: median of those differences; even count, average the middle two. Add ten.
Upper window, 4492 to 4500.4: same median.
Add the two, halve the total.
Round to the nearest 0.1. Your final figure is 5.9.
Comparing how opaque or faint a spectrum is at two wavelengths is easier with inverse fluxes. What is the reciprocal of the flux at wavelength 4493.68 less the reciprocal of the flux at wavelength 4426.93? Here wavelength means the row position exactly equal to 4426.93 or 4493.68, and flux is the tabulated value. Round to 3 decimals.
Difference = -0.001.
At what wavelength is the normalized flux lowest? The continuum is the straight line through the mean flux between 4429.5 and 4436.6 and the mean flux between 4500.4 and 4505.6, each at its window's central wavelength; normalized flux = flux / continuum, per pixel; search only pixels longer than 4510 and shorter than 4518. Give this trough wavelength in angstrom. 4517.54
